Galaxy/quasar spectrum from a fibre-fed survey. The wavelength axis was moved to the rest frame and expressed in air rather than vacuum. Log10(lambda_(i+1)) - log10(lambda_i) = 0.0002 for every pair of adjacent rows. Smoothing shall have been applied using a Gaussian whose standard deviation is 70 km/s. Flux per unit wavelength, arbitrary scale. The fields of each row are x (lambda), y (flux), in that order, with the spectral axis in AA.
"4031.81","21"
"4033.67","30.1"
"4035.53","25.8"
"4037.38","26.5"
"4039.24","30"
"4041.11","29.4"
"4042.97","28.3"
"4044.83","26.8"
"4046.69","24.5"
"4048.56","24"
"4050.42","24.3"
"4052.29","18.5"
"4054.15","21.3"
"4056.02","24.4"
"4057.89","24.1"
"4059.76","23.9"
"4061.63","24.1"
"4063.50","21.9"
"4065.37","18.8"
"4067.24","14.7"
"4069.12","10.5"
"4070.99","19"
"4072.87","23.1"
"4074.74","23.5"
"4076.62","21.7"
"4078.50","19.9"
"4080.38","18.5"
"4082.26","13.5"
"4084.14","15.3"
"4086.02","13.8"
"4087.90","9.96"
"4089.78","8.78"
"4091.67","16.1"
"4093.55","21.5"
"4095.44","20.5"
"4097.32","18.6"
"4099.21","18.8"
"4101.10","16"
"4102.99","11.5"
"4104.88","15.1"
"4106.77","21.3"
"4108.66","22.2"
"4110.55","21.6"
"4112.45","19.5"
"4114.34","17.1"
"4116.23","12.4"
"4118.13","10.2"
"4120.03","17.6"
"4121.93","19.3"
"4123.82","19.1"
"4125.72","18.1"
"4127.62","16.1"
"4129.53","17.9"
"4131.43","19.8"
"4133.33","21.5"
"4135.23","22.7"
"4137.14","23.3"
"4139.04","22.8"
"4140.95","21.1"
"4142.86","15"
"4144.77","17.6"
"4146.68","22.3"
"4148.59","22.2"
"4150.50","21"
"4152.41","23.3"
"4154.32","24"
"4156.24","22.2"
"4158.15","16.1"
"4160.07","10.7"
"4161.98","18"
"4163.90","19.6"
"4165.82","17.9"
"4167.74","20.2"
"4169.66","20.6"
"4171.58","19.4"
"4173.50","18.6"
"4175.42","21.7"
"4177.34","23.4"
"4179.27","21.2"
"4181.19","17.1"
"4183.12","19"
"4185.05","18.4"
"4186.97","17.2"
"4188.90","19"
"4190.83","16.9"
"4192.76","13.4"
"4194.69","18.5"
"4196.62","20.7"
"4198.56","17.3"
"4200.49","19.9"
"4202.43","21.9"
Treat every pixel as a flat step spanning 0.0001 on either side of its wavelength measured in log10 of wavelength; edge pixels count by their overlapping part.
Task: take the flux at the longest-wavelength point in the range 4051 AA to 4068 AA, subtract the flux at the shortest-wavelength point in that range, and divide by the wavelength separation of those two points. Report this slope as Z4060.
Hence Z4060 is -0.25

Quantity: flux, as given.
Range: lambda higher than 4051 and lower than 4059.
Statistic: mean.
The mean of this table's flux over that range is 22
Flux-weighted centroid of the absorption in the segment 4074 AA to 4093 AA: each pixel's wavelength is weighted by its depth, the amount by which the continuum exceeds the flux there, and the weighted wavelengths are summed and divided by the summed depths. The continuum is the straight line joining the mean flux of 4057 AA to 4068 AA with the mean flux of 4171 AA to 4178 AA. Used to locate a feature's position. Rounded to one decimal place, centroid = 4087.2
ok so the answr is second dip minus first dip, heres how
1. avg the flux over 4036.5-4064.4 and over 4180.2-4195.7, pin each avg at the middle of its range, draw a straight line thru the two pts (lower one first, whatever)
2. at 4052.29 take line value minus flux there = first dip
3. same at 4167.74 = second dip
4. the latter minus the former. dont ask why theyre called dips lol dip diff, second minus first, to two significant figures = -7.9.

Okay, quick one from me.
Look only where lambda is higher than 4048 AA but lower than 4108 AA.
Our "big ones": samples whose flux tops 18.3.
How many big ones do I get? 21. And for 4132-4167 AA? 12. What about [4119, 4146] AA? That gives 8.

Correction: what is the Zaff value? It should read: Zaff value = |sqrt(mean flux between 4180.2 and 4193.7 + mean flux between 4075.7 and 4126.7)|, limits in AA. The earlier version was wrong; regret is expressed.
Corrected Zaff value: 5.85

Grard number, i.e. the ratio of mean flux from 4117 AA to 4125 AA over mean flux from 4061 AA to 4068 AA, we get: 0.83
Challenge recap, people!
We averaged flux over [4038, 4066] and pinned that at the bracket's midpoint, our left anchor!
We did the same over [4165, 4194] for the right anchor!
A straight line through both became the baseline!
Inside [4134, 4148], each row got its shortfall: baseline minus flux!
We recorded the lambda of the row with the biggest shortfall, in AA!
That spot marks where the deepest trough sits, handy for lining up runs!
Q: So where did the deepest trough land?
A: 4142.86 AA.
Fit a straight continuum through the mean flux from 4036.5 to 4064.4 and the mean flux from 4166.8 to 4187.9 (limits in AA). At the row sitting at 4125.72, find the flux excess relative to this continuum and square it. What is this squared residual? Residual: 14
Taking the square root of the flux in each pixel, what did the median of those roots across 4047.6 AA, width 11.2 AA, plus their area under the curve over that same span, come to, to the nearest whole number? 60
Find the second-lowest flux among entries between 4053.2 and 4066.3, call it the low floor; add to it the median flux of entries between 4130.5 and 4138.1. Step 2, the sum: 43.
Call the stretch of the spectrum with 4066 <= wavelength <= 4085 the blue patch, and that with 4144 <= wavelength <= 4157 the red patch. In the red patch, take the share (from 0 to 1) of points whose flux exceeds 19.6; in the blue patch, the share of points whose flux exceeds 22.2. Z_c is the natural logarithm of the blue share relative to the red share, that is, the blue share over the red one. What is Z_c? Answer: -1.5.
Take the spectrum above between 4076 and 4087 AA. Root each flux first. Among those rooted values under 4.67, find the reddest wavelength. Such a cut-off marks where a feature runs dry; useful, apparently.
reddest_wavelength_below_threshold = 4086.02 AA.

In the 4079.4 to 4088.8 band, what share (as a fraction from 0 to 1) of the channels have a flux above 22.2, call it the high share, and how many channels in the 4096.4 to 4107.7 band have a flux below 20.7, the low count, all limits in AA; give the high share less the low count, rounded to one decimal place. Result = -5.0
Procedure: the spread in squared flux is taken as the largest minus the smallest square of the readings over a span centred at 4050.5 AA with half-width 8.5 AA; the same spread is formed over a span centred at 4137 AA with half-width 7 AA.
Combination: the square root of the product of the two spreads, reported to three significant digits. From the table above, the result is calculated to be 382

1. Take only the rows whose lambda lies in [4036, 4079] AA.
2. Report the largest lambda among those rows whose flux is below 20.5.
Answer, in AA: 4078.50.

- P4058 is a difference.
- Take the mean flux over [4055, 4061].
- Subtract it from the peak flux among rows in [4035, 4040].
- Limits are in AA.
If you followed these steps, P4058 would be 5.9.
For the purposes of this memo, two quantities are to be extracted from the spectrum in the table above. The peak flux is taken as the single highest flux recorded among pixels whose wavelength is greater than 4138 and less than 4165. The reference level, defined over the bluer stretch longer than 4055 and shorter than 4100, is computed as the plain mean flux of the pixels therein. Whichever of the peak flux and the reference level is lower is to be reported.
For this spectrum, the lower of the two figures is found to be 18.5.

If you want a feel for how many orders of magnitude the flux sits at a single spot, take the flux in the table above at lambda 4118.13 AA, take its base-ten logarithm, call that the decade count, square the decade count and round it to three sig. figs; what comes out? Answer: 1.02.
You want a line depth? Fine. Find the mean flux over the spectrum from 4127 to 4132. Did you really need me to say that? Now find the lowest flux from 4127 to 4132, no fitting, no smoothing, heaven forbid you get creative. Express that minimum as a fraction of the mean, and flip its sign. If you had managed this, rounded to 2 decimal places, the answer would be -0.90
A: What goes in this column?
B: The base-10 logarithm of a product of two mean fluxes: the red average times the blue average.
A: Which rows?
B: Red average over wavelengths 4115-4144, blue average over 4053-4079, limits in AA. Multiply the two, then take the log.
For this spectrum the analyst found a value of 2.58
